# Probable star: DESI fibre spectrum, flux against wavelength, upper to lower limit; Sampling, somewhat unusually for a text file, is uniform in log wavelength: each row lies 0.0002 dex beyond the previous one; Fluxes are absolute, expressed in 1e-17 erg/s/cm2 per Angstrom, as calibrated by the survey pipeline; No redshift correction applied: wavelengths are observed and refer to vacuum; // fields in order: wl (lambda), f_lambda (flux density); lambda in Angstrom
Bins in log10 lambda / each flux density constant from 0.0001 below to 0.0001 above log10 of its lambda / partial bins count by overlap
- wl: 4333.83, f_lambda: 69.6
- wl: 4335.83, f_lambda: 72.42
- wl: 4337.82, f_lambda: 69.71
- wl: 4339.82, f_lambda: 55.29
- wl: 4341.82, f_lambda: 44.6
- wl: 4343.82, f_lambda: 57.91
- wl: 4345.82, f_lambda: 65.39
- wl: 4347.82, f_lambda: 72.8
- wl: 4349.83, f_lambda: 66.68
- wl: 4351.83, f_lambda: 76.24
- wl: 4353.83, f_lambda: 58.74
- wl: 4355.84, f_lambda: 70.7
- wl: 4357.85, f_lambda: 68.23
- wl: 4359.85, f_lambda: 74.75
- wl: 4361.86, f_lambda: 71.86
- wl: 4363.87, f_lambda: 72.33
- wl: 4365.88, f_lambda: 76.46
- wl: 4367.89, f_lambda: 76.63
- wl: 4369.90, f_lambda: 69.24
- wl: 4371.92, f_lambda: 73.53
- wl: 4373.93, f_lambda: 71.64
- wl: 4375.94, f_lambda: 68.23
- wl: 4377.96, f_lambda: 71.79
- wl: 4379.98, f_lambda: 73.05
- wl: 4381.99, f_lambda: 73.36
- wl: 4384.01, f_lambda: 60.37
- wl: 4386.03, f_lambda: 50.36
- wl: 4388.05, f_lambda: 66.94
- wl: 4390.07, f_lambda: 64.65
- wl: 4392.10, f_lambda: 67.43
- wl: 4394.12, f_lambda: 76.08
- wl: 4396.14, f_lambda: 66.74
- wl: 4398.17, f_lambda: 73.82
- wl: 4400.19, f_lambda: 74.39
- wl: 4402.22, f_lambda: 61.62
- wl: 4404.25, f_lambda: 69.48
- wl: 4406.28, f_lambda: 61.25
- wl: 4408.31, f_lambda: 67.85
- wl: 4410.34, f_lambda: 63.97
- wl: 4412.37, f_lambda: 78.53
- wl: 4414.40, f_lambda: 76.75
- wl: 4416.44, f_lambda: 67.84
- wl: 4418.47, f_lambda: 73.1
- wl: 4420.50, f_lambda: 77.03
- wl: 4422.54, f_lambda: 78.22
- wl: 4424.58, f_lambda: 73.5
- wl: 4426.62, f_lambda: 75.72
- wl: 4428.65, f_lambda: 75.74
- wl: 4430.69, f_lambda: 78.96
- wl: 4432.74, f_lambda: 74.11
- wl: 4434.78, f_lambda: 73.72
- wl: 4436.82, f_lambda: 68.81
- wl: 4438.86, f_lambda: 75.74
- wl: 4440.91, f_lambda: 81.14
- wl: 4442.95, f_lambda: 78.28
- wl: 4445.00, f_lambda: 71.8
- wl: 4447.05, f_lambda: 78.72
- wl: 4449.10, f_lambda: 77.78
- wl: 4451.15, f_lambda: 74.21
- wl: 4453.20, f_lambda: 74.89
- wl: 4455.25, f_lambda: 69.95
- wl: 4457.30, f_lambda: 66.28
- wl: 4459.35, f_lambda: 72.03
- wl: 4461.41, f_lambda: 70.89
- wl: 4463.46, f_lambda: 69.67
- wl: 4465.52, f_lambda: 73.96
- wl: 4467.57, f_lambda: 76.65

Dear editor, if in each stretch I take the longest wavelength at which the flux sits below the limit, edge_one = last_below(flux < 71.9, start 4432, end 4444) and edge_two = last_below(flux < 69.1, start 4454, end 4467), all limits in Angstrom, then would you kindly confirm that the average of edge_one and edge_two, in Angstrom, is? 4447.1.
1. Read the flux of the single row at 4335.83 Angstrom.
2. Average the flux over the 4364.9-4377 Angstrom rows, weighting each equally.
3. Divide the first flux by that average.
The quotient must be 1.00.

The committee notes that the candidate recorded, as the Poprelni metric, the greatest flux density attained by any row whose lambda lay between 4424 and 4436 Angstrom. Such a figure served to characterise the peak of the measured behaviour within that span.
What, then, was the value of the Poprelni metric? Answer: 78.96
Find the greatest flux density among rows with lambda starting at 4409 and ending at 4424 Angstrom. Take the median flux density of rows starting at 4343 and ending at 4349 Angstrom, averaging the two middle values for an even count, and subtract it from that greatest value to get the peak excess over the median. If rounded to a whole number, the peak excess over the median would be 13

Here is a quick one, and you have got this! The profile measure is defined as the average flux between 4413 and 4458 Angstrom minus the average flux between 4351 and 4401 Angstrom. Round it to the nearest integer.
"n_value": 5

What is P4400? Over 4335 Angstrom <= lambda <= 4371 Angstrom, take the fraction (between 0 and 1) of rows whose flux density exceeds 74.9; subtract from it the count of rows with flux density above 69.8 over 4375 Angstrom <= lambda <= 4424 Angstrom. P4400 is -11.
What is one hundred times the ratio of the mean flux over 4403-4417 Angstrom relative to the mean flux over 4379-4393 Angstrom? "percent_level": 106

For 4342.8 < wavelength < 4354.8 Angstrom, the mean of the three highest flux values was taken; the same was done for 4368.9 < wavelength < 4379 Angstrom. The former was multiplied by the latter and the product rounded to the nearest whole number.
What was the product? 5200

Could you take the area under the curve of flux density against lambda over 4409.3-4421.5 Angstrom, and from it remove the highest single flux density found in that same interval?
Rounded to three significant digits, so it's 811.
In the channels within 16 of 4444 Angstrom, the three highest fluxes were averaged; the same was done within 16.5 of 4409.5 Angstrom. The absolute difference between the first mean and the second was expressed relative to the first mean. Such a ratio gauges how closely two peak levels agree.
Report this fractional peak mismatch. 0.021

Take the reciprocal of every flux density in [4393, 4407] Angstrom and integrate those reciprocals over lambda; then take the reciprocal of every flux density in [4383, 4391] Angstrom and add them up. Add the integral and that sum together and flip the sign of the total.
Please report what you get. -0.27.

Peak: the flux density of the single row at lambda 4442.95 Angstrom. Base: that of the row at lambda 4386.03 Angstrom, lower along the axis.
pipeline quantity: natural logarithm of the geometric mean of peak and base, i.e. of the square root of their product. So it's 4.14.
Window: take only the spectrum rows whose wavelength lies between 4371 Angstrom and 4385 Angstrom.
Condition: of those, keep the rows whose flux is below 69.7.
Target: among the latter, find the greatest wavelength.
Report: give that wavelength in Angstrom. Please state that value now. 4384.01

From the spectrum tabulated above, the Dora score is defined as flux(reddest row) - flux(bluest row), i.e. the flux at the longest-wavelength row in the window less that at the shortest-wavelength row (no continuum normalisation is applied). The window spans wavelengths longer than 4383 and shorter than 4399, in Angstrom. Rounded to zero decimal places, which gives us 13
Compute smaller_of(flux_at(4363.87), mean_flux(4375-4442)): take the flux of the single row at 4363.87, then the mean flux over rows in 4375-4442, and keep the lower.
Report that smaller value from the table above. 70.9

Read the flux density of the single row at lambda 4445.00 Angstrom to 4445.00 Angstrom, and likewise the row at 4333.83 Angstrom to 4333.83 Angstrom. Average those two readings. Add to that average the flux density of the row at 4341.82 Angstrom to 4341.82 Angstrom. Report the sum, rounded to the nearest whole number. 115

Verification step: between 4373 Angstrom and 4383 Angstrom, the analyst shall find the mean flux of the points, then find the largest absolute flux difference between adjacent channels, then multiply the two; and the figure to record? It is 255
